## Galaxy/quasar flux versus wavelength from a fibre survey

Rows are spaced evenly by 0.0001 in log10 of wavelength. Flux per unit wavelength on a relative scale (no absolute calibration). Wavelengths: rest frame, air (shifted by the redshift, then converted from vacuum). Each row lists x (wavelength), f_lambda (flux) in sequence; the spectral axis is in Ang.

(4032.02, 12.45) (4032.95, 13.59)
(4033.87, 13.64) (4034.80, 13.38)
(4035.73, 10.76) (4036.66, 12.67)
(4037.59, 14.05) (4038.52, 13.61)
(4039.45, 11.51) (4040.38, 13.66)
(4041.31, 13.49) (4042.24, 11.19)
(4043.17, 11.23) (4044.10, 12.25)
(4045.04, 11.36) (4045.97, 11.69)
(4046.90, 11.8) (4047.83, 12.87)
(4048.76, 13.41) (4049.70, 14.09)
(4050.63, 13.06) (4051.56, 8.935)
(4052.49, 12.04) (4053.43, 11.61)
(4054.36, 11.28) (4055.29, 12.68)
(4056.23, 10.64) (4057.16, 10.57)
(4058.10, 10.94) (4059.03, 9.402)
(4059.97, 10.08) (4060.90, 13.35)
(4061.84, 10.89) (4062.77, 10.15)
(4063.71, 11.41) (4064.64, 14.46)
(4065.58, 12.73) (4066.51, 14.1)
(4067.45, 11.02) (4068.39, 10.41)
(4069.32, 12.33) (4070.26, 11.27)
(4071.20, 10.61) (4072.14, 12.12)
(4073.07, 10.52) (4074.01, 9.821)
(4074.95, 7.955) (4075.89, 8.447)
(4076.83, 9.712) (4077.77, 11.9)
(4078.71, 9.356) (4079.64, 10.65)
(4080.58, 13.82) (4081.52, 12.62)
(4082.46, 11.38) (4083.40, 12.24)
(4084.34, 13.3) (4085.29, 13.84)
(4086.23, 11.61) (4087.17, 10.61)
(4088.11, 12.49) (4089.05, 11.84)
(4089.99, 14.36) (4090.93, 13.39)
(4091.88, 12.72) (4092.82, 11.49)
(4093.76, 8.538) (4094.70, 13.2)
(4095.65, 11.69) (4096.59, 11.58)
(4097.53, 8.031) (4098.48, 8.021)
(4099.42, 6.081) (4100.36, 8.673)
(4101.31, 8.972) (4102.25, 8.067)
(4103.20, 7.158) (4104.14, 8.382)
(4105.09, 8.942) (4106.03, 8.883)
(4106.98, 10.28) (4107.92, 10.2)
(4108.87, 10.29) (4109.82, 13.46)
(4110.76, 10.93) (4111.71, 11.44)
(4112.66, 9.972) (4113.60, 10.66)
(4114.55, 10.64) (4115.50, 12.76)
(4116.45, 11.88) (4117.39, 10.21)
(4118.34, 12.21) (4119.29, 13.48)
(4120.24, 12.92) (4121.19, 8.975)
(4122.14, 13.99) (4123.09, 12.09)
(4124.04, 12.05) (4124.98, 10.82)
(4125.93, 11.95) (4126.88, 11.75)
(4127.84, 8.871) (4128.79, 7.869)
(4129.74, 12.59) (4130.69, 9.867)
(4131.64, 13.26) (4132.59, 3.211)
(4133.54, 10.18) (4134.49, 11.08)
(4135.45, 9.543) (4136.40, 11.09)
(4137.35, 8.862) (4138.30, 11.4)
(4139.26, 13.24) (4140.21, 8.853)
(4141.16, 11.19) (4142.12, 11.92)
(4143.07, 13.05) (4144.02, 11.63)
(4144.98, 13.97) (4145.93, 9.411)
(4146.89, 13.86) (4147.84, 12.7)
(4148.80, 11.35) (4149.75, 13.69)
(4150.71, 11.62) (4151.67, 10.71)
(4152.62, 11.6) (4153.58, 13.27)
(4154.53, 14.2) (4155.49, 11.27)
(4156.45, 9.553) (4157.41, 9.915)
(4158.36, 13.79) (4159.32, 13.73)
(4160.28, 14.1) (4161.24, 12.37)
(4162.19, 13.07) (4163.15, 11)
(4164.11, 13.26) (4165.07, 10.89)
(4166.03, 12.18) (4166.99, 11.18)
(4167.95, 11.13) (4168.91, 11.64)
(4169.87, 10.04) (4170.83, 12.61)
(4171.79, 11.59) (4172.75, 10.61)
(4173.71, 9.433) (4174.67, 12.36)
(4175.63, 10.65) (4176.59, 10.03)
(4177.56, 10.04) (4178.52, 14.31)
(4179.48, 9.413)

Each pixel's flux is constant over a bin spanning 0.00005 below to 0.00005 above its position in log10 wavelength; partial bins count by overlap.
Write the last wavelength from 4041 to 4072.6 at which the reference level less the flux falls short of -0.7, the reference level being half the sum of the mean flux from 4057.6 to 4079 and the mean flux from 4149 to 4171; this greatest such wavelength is 4069.32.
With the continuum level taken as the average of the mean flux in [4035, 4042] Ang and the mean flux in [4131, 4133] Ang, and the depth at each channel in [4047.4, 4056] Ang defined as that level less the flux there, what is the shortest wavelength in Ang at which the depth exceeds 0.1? 4051.56 Ang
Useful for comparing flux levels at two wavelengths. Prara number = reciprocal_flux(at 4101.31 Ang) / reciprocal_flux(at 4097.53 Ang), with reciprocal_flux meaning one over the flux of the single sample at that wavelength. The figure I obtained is 0.90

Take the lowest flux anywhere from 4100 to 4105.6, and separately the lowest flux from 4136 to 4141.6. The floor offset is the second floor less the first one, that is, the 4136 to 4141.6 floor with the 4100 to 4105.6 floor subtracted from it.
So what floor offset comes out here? 2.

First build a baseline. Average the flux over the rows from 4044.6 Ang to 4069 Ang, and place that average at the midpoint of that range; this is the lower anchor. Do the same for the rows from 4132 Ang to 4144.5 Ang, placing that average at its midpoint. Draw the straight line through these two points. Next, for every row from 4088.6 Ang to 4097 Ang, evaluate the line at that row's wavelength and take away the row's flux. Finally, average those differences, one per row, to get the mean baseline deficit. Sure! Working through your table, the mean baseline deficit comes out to -0.9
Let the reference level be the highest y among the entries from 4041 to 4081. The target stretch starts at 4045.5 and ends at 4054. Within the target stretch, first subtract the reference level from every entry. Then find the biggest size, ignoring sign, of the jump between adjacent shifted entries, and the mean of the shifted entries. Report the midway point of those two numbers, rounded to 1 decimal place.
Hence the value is 0.9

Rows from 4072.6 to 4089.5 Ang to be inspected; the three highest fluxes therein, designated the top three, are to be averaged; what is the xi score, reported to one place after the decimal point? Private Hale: 13.7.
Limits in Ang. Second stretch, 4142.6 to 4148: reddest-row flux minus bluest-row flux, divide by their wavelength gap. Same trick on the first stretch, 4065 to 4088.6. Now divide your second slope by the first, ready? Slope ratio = 6.9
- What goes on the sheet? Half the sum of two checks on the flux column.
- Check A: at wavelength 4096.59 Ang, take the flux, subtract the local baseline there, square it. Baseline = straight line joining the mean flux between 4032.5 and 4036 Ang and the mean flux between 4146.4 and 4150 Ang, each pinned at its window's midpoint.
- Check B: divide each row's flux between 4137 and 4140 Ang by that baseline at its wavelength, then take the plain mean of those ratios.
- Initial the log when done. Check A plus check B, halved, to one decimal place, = 1.3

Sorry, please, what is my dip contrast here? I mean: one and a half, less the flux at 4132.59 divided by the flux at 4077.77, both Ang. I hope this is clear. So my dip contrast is 1.2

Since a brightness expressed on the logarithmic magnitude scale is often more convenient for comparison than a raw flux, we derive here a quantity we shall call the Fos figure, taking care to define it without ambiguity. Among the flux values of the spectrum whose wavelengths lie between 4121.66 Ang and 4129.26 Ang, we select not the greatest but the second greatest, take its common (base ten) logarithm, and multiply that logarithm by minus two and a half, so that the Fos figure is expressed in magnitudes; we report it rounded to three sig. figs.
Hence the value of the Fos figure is -2.71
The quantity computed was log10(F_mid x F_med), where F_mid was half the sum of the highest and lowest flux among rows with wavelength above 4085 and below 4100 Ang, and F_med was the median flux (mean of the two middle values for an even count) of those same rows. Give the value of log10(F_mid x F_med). 2.08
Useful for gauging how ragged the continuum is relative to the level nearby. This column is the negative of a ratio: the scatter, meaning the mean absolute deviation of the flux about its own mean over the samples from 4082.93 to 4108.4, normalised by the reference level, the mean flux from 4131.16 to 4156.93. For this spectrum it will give -0.175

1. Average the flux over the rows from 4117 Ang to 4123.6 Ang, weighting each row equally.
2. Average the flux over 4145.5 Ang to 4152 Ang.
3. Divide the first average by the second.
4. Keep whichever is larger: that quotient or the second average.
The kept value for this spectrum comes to 11.9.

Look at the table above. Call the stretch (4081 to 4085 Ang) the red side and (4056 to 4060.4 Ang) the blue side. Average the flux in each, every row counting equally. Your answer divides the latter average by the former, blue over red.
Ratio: 0.83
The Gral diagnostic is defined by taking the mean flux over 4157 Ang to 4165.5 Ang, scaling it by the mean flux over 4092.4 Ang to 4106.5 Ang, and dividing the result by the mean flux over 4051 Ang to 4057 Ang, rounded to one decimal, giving 10.2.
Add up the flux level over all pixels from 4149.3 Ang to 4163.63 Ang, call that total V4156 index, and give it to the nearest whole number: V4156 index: 184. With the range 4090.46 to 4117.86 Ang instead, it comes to 297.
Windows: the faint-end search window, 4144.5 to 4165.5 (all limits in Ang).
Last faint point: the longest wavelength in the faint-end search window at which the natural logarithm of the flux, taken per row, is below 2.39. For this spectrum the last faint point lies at 4165.07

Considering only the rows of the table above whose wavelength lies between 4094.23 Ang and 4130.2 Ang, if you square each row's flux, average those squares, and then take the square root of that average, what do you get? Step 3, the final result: 10.7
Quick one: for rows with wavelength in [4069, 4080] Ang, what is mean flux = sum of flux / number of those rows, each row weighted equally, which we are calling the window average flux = 10.4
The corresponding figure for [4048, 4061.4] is 11.6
